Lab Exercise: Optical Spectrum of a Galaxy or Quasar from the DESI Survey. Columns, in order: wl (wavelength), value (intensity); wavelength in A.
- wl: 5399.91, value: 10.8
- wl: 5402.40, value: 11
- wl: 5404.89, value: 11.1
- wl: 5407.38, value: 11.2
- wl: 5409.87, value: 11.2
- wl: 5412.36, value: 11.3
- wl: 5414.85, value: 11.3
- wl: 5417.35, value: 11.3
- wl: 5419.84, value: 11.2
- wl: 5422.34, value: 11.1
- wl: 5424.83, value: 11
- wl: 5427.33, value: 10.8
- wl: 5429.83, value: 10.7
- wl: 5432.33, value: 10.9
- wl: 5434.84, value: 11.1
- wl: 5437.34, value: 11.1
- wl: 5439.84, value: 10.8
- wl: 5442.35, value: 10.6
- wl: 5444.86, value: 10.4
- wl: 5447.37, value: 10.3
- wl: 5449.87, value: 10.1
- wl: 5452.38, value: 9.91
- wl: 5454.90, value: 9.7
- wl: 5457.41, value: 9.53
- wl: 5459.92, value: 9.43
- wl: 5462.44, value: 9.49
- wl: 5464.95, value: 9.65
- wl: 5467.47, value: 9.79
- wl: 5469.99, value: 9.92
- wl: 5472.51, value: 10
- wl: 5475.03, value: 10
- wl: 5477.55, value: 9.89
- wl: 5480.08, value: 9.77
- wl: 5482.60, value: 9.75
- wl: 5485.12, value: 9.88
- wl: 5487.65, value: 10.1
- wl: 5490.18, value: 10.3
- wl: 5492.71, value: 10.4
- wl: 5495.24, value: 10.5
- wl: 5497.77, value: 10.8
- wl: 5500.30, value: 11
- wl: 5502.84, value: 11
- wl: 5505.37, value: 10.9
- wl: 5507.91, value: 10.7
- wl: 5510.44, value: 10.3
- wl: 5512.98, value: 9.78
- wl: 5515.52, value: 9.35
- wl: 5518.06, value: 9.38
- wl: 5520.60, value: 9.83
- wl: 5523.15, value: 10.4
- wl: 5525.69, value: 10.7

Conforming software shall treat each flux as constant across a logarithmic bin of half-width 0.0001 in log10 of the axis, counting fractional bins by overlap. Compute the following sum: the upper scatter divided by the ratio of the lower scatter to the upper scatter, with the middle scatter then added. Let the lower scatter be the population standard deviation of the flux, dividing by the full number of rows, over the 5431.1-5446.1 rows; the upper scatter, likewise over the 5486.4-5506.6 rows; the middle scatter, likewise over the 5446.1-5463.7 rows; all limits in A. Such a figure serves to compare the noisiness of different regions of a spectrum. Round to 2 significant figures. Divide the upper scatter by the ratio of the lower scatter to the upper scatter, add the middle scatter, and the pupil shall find 0.72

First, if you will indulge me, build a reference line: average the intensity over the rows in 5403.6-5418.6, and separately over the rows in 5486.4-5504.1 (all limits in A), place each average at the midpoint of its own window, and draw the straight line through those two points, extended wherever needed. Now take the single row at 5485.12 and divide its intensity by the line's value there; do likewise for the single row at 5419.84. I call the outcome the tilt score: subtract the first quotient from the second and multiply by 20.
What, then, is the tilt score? 1.5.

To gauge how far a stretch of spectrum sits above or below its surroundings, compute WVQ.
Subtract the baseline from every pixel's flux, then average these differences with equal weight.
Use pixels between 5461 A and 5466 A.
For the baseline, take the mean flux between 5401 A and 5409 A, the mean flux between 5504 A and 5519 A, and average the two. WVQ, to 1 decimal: -1.0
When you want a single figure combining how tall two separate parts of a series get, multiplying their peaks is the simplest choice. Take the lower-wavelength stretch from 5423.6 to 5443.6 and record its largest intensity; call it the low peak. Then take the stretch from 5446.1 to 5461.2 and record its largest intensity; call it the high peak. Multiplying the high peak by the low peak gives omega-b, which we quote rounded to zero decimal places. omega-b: 114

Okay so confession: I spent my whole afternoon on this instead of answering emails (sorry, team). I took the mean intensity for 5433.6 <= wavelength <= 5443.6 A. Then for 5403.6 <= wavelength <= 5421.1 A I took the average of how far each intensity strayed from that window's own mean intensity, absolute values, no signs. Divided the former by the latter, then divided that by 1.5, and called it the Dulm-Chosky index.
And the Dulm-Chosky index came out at 119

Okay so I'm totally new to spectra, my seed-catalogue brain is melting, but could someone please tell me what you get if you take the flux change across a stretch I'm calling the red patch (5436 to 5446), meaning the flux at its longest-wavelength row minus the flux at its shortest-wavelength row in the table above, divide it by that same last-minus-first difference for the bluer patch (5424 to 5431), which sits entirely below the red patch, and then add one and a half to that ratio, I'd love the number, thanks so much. 3.8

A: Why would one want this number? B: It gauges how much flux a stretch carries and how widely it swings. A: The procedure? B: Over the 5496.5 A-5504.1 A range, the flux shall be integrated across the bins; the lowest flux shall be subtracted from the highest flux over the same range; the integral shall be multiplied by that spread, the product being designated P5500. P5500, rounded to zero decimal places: 17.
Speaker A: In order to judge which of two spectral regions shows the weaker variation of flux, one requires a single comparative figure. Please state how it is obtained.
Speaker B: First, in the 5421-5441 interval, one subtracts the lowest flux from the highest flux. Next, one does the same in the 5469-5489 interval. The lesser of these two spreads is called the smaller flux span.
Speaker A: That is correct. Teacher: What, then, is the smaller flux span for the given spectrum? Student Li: 0.35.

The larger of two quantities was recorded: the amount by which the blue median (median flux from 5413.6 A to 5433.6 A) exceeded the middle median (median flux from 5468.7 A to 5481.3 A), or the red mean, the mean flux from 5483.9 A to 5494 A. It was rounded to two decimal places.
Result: 10.17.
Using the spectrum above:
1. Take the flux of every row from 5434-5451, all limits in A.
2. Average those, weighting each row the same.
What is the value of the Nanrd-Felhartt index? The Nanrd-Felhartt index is 10.63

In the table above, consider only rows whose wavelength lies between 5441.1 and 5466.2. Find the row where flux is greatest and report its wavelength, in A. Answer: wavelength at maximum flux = 5442.35 A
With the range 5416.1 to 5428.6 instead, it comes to 5417.35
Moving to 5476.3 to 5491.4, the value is 5490.18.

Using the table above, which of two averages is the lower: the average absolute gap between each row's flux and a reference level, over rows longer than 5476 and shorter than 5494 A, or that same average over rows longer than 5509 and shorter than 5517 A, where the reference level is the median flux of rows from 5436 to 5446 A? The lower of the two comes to 0.69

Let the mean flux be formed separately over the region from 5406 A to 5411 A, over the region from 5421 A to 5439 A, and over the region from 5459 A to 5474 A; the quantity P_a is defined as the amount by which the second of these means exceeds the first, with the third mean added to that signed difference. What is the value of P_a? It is 9.5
